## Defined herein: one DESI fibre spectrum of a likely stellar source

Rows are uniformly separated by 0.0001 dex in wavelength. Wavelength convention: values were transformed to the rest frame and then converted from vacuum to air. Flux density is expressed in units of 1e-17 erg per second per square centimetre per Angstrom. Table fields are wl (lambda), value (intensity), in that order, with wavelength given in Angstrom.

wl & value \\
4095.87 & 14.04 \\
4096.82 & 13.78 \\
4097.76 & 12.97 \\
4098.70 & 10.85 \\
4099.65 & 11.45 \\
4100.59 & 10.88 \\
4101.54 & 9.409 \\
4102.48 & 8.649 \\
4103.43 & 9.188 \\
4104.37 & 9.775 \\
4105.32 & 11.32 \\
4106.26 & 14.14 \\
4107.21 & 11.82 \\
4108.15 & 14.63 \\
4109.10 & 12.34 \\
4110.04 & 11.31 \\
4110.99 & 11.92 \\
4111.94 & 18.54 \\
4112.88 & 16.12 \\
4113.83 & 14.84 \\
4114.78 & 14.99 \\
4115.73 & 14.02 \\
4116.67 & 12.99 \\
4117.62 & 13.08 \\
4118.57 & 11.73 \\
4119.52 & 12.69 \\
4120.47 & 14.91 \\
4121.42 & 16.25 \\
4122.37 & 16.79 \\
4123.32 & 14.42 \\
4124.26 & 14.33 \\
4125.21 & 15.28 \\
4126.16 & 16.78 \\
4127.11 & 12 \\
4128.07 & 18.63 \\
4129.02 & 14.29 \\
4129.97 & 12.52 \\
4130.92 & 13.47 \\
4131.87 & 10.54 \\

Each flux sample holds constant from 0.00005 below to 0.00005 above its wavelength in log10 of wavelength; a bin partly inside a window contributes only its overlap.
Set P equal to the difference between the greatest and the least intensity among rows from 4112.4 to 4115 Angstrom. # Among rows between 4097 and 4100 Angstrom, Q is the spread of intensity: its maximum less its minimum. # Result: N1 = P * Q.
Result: 2.7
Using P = 1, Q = 2.1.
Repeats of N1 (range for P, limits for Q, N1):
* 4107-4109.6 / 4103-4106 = 6.0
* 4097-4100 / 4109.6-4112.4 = 15.3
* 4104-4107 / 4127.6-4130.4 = 26.7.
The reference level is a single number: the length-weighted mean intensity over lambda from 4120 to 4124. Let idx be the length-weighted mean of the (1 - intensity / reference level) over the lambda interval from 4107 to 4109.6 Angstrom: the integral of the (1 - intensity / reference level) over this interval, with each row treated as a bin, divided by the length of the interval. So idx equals 0.16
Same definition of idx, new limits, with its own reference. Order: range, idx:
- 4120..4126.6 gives 0.00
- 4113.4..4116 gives 0.06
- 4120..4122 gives -0.01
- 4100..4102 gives 0.34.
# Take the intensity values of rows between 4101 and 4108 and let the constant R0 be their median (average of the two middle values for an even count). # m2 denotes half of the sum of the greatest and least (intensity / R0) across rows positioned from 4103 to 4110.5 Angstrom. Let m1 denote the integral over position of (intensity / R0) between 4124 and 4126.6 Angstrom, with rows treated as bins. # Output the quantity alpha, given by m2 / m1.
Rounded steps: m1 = 4.1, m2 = 1.22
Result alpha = 0.29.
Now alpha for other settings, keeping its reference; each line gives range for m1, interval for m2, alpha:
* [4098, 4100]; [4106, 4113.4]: 0.66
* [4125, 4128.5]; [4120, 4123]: 0.29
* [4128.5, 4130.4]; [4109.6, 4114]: 0.58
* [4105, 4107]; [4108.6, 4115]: 0.59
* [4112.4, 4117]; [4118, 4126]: 0.21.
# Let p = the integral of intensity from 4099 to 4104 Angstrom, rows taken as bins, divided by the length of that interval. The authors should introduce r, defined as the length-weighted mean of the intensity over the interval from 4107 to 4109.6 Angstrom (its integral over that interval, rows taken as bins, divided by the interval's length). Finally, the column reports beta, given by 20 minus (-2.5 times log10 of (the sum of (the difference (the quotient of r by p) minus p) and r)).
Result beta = 21.6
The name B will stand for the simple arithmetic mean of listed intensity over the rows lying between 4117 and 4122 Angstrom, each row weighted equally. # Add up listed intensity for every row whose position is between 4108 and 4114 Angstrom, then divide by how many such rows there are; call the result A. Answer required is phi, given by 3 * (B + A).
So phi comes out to 84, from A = 14.2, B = 13.7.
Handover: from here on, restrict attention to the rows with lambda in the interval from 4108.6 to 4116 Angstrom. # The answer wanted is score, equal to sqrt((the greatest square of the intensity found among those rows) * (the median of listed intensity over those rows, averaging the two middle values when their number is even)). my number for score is 70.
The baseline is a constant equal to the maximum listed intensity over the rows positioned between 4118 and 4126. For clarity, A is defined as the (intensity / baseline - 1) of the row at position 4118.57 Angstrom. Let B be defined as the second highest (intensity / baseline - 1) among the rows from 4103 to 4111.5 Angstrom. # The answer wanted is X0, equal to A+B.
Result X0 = -0.46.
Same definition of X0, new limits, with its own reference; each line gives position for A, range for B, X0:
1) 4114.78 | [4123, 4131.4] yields -0.11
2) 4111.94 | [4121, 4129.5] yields 0.10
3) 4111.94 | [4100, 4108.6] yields -0.05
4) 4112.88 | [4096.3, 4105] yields -0.27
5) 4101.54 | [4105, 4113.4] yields -0.48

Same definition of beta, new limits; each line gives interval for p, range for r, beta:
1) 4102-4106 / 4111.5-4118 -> 22.0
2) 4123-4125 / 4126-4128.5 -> 20.8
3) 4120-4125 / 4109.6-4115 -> 18.3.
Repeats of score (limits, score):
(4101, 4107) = 44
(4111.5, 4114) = 74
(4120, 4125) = 65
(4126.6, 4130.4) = 68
